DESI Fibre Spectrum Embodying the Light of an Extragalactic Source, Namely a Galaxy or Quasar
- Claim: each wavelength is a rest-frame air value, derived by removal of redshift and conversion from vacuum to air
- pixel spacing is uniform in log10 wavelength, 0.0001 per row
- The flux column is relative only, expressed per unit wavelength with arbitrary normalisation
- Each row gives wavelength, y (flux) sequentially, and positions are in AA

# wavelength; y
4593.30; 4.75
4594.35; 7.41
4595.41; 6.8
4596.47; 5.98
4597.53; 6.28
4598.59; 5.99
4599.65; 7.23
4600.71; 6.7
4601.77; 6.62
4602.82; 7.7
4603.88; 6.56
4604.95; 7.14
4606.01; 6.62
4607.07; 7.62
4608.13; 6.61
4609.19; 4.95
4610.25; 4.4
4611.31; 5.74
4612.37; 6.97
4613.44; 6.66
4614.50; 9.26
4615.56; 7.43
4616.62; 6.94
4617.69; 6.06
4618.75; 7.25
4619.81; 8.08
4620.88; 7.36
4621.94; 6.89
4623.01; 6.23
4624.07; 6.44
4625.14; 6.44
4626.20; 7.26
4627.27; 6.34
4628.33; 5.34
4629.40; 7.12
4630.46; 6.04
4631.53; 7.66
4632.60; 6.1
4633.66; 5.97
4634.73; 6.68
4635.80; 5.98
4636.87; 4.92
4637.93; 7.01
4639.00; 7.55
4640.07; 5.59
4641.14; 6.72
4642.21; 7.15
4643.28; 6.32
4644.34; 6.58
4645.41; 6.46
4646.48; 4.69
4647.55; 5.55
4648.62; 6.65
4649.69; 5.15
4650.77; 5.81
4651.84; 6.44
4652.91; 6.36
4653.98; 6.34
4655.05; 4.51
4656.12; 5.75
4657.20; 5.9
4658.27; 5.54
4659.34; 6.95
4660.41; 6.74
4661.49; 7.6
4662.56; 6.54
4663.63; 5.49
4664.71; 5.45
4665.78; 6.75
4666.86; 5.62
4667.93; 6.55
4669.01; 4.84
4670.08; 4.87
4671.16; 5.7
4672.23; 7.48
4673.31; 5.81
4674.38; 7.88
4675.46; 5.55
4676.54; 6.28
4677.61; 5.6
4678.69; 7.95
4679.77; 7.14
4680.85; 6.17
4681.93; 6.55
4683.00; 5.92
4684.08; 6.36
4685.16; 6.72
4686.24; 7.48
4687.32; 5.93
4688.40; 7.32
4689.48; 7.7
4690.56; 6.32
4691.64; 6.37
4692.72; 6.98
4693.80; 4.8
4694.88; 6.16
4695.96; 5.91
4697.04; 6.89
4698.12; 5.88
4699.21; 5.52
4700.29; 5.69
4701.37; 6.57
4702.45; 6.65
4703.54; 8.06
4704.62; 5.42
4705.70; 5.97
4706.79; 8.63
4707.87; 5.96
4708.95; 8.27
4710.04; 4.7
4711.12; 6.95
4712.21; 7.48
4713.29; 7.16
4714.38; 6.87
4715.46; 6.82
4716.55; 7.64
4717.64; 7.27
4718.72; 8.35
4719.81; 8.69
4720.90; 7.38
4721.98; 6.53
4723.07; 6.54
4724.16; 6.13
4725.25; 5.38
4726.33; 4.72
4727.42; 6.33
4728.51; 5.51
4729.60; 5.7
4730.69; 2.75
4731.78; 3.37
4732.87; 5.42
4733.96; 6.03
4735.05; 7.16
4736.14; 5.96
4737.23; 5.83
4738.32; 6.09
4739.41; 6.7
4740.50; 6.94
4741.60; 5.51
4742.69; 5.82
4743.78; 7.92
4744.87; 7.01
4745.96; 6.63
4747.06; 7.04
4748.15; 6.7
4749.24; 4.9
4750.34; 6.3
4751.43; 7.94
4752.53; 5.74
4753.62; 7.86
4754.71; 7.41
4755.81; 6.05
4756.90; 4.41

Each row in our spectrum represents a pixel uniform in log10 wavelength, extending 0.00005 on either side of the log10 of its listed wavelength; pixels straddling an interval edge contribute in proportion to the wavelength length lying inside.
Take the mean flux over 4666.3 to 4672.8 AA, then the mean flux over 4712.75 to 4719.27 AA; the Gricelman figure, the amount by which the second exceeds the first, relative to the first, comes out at 0.26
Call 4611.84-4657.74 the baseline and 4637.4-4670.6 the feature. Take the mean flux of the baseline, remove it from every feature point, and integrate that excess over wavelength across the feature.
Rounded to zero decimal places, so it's -12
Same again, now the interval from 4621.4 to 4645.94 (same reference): 0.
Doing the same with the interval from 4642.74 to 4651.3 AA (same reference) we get -5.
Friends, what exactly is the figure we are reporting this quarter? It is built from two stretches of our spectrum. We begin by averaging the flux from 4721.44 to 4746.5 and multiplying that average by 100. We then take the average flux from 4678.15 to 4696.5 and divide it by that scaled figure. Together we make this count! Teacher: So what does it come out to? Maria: 0.0111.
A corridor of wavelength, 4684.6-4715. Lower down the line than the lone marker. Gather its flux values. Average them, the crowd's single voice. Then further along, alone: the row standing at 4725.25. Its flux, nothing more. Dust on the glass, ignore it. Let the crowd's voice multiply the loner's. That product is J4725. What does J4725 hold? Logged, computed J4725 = 35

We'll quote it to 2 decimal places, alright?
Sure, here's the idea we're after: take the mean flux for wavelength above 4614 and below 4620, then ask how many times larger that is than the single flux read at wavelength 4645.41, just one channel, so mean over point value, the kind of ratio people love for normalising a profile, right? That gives 1.16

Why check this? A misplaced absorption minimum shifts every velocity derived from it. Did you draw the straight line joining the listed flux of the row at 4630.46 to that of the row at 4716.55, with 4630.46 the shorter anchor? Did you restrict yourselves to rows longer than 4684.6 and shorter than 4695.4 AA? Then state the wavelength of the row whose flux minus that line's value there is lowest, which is 4693.80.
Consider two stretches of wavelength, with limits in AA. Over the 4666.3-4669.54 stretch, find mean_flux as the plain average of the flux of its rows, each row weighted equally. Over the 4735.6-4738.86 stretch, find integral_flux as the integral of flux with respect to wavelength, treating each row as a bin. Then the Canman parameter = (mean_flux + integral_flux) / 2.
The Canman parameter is 12.6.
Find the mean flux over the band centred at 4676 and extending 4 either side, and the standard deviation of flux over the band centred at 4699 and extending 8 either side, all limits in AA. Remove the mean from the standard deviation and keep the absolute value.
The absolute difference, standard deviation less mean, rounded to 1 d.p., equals 5.7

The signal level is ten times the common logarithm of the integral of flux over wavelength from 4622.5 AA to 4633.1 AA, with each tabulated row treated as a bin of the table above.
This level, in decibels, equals 18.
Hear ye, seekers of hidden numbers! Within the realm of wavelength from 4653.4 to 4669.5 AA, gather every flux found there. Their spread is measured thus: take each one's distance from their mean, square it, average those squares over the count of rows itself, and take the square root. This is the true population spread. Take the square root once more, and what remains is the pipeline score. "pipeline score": 0.90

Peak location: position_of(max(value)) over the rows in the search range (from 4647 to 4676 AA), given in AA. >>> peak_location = 4674.38 AA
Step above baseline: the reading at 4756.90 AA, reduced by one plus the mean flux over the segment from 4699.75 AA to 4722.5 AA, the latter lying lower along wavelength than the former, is -3.6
